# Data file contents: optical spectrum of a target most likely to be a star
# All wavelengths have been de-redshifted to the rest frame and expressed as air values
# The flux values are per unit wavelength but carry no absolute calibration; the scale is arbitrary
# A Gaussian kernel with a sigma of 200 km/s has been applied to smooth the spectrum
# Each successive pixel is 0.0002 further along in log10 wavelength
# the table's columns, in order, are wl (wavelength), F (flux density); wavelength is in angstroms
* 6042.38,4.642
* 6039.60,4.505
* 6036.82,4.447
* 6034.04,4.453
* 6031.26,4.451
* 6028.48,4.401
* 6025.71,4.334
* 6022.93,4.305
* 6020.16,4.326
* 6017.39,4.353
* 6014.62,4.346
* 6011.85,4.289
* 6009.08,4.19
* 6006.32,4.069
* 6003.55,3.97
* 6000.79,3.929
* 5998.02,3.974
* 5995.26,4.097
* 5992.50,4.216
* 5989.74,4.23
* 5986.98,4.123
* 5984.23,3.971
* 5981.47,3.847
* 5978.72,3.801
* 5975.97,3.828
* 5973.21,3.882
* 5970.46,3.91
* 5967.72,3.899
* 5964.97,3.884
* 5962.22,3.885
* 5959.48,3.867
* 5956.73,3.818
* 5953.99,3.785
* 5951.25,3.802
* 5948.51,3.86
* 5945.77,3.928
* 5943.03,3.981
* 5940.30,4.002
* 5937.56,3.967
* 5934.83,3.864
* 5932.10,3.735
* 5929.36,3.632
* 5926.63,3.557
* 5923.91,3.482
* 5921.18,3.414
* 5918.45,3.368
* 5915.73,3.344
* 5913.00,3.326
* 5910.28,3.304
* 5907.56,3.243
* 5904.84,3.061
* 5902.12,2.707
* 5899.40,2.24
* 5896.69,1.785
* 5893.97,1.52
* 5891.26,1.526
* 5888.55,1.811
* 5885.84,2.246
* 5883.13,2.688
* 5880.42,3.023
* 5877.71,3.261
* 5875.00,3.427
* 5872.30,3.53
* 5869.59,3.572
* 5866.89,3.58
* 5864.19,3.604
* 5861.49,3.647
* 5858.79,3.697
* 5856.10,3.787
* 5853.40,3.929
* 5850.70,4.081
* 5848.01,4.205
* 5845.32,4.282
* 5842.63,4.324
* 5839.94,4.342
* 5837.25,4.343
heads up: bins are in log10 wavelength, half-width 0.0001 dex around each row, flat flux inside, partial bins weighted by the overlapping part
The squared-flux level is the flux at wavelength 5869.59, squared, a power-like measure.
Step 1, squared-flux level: 12.8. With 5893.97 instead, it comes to 2.3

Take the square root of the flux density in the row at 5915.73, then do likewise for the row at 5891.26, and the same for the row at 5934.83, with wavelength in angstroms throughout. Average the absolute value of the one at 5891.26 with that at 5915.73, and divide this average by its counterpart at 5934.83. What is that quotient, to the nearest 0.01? 0.78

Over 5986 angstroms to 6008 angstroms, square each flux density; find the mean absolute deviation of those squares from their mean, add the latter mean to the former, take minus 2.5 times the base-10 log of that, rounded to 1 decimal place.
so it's -3.1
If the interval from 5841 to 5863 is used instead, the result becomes -3.1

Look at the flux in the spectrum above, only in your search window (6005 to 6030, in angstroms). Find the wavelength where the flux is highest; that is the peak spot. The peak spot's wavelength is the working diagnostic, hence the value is 6028.48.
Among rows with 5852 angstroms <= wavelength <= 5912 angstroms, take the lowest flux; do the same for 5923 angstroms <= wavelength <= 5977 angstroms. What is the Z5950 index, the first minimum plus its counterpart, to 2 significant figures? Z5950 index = 5.0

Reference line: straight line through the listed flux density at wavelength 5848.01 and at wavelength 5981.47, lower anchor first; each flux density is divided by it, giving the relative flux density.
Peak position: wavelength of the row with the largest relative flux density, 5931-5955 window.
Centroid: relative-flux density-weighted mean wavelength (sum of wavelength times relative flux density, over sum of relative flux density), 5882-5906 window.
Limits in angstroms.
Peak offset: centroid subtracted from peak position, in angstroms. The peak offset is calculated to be 45.7 angstroms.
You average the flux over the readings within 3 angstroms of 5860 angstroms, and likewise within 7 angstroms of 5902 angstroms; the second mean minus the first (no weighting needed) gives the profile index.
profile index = -1.1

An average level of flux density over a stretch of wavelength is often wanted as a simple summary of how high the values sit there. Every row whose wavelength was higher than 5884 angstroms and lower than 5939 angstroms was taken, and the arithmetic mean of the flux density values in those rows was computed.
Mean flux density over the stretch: 3.0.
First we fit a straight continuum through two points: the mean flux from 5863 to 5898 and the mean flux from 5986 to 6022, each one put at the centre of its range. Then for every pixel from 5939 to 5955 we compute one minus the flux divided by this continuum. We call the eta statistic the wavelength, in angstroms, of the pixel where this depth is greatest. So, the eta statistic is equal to 5953.99 angstroms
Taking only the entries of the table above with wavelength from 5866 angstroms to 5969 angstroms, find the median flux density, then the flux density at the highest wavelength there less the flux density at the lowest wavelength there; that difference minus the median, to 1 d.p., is -3.2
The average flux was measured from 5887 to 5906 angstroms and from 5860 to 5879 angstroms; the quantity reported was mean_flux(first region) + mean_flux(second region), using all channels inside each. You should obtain 5.6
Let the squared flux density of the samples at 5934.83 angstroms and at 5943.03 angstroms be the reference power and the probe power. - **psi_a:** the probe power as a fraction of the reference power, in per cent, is 106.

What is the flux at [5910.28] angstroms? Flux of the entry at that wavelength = 3.304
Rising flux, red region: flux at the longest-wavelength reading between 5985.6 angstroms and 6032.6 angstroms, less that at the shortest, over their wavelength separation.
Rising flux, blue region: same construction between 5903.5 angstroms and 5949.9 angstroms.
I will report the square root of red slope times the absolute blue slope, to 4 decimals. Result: 0.0116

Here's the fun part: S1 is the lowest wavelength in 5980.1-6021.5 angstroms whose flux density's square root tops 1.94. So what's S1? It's 5981.47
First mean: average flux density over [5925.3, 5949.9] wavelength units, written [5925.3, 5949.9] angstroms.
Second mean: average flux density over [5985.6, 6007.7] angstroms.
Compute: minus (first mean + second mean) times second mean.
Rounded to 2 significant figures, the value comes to -32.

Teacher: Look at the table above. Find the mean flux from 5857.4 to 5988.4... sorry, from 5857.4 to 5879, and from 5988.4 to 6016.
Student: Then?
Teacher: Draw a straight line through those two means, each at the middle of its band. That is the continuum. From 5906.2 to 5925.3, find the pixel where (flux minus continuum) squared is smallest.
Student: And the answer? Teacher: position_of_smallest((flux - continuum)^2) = 5923.91 angstroms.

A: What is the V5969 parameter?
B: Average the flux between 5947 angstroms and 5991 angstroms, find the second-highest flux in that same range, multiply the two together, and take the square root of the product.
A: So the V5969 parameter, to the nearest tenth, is 4.0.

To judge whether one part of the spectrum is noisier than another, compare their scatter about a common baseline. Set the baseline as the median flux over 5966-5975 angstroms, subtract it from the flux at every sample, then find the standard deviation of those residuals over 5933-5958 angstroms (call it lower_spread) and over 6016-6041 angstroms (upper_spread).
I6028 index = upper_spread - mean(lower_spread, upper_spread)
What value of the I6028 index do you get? -0.01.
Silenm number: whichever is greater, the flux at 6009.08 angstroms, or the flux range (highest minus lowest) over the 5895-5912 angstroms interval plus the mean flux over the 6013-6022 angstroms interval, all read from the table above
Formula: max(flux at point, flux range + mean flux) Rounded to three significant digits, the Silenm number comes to 5.86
